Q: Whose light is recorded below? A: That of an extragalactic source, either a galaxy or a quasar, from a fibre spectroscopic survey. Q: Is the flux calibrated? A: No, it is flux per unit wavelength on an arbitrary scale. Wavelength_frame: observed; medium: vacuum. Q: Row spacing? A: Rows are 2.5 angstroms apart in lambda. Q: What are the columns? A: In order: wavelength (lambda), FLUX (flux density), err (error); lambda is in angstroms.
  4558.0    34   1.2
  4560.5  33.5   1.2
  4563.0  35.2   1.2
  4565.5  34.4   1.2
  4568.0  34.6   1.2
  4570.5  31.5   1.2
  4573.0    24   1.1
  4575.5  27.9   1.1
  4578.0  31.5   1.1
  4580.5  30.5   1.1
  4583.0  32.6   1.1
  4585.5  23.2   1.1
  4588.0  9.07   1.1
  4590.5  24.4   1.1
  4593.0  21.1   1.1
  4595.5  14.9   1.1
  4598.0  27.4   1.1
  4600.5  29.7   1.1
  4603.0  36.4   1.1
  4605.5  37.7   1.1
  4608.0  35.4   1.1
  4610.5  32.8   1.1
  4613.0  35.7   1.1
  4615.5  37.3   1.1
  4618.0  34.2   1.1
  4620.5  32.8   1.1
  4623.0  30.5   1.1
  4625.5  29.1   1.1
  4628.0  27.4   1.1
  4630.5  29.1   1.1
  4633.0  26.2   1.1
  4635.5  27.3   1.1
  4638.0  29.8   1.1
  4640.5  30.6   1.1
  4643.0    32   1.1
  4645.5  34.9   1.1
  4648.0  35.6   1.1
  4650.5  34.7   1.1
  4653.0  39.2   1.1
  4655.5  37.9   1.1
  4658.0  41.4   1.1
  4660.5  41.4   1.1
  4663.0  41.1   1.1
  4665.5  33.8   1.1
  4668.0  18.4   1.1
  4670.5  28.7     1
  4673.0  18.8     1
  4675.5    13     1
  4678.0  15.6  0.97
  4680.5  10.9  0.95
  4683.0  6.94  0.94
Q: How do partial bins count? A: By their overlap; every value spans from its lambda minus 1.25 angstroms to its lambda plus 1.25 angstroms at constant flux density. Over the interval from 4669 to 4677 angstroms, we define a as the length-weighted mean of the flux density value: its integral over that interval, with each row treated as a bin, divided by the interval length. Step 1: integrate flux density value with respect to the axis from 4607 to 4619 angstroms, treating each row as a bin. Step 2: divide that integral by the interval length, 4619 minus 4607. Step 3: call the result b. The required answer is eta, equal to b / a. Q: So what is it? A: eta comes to 1.76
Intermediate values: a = 20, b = 35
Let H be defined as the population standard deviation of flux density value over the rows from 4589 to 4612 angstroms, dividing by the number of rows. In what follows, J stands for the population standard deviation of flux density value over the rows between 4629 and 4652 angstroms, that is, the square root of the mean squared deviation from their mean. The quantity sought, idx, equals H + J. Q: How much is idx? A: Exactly 10.4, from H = 7.2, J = 3.2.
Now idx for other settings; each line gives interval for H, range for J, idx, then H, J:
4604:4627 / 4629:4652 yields 6.0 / 2.8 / 3.2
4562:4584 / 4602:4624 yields 5.6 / 3.4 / 2.2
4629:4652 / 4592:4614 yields 10.5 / 3.2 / 7.3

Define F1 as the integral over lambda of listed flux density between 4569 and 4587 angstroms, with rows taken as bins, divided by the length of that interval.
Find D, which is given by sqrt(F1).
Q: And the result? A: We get 5.34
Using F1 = 29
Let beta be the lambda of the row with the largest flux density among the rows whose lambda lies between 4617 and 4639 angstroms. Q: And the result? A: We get 4618.0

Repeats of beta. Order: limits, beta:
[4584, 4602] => 4600.5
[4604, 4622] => 4605.5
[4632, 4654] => 4653.0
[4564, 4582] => 4568.0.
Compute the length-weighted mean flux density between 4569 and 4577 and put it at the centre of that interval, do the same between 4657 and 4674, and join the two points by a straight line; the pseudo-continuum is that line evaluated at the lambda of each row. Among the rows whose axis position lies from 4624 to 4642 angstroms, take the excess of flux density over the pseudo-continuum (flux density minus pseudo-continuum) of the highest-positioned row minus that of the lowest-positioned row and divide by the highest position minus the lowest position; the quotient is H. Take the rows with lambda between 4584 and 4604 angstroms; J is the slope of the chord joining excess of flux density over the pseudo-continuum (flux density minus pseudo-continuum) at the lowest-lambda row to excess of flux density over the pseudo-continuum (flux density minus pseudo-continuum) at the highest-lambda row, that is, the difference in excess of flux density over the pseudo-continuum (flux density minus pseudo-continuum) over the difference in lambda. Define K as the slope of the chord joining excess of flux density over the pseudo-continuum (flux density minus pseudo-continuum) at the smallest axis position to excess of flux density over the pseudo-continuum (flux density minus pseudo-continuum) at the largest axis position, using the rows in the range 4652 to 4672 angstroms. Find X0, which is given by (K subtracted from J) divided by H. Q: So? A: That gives 23.3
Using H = 0.1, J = 0.7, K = -0.6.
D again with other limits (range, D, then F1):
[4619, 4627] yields 5.55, 31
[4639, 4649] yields 5.76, 33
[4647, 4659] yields 6.14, 38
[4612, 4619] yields 5.98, 36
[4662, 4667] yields 6.03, 36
